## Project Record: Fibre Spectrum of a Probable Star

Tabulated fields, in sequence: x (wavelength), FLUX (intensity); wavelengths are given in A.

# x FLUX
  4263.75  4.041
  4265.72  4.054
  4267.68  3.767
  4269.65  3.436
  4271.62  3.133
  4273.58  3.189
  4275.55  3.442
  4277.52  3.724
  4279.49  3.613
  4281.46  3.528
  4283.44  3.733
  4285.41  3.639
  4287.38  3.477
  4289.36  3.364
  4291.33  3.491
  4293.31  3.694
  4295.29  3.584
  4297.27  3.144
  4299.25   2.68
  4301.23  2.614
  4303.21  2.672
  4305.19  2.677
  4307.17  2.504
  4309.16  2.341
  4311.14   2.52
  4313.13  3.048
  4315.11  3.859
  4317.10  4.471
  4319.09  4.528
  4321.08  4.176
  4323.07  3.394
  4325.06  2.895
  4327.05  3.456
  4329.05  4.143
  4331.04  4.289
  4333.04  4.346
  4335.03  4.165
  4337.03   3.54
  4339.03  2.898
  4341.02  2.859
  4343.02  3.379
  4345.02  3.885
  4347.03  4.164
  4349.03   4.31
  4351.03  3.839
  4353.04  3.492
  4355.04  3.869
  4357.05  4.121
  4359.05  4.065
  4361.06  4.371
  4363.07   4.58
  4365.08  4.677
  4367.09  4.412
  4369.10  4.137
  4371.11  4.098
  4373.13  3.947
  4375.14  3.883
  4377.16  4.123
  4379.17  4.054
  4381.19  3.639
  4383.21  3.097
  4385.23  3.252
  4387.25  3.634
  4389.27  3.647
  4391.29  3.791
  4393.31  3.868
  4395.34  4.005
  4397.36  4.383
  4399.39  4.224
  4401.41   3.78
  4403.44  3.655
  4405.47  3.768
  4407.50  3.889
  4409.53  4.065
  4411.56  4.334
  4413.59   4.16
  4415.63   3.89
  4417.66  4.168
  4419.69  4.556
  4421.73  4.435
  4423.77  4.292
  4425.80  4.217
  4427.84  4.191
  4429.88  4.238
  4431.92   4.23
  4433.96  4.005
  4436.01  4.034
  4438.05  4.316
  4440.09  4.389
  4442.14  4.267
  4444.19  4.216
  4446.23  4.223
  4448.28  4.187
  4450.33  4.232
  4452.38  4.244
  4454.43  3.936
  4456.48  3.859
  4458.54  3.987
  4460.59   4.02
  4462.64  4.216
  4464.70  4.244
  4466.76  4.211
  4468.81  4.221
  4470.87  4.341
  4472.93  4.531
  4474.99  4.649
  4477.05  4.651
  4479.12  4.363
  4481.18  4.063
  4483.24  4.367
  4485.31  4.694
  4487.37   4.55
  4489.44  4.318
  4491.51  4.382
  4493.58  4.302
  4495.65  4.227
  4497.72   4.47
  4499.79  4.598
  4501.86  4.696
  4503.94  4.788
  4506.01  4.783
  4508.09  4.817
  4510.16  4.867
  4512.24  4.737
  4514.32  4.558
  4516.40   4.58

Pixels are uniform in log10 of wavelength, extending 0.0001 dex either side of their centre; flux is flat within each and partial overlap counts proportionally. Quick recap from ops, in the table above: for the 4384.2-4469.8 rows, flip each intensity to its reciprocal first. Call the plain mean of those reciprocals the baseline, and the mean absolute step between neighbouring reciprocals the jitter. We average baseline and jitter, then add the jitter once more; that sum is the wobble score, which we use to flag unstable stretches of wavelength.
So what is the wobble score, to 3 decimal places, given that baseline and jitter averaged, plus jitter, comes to 0.136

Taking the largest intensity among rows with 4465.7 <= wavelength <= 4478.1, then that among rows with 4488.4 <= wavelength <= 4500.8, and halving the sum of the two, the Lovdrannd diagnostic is 4.6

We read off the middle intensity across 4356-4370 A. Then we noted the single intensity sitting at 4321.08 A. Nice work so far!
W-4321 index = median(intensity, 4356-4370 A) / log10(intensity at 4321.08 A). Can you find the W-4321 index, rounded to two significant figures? 7.0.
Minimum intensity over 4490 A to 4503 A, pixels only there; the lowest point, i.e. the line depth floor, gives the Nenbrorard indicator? 4.227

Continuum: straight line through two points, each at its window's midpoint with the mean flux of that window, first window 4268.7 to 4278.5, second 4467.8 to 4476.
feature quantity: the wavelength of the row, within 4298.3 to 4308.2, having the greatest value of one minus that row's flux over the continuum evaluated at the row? 4307.17 A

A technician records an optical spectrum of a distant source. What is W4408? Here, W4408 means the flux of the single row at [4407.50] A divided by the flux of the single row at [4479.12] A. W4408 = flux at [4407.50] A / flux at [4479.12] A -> 0.89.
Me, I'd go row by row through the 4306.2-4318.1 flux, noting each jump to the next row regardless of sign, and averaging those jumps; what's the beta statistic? 0.46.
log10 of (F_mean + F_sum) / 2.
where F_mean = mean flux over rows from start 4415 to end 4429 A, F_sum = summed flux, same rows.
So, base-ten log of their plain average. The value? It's 1.23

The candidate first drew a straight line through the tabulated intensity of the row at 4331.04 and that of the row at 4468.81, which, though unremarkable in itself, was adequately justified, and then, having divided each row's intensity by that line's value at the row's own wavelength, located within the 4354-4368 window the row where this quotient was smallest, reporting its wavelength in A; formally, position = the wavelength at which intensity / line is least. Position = 4355.04 A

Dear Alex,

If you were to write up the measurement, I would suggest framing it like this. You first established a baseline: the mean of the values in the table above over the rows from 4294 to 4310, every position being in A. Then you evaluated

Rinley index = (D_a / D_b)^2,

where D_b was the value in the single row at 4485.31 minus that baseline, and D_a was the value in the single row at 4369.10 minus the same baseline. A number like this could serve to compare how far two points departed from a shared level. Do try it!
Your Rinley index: 0.5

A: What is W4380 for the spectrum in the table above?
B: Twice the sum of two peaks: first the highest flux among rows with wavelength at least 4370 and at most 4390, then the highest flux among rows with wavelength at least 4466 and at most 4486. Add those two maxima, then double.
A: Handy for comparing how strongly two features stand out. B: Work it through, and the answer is 17.6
